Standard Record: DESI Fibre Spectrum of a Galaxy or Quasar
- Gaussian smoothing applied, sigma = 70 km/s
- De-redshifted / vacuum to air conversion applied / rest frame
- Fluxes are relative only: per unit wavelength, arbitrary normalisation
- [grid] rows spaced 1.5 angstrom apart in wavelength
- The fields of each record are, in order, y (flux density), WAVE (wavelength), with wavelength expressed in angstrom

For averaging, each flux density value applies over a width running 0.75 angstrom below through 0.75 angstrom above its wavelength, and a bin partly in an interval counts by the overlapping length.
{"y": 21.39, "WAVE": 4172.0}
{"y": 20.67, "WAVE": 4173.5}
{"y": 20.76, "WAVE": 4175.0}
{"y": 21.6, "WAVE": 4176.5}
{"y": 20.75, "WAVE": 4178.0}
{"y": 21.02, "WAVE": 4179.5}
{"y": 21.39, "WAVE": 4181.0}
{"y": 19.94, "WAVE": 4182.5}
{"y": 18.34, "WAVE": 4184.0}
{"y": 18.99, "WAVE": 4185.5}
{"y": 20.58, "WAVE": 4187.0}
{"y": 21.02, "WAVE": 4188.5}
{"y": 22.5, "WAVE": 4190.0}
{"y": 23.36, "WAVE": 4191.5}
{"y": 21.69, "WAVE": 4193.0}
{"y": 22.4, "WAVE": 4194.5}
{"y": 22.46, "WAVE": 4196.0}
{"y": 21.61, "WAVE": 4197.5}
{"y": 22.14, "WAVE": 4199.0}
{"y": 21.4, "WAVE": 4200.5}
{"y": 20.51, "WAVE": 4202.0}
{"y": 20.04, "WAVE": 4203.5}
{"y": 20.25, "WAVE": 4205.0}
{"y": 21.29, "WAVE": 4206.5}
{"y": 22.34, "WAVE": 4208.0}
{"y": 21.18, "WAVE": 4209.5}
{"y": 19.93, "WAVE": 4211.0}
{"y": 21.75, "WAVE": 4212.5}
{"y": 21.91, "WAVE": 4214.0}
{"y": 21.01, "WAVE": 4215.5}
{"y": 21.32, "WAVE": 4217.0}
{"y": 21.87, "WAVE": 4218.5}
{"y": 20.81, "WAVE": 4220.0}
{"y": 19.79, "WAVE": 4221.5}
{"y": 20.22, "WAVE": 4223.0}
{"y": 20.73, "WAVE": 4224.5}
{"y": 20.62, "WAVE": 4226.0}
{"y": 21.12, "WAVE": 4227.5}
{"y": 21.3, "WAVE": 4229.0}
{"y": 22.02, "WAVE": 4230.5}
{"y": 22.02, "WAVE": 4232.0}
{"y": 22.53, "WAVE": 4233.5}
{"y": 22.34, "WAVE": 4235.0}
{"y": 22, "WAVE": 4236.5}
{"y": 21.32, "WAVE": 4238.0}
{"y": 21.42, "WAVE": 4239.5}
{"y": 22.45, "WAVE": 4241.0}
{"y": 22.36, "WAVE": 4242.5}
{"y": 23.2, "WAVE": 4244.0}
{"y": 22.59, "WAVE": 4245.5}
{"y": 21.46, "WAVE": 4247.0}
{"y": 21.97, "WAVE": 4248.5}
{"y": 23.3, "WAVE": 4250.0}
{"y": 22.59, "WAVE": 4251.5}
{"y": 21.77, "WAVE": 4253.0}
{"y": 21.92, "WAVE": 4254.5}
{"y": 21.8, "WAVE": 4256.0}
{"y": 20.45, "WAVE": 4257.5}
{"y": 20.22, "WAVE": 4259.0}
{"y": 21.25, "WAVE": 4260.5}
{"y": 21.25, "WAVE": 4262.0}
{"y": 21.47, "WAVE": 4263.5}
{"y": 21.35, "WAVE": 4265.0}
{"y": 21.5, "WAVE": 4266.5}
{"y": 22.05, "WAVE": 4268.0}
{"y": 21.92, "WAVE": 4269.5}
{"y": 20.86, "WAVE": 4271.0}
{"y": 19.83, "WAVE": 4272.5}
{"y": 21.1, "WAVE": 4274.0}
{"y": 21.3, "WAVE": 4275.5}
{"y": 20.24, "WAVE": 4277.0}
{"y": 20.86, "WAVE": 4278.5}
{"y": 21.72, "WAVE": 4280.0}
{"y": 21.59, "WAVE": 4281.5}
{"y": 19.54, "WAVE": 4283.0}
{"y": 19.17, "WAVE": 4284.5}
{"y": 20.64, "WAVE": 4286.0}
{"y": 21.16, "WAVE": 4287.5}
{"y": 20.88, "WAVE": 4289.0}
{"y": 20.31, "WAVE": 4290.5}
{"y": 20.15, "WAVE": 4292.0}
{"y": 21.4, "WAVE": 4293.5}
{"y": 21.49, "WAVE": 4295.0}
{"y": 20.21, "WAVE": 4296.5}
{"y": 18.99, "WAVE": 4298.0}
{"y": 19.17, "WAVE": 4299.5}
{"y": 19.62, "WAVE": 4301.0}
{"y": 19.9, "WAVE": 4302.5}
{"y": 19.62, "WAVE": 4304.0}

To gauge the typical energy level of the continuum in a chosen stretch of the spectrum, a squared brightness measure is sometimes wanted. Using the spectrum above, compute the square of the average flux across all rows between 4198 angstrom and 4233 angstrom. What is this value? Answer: 446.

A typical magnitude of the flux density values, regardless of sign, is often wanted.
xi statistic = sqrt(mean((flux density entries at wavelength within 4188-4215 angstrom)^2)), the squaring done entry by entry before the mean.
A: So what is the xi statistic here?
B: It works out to 21.6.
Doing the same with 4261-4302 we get 20.8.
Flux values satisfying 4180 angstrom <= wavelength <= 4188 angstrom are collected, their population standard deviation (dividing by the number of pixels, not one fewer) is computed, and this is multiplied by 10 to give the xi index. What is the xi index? 11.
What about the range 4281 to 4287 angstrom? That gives 10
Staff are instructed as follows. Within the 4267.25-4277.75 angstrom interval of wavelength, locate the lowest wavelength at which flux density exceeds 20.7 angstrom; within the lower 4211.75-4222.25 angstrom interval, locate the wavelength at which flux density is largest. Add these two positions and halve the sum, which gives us 4241.0 angstrom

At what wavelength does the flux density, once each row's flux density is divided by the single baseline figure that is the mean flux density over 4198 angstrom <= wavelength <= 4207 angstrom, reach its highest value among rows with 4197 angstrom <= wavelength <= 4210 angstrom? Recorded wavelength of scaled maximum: 4208.0 angstrom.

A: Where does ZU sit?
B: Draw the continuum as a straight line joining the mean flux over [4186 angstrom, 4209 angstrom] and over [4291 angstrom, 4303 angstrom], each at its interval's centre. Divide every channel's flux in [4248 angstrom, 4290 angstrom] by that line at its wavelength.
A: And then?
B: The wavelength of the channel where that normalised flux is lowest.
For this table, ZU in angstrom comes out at 4284.5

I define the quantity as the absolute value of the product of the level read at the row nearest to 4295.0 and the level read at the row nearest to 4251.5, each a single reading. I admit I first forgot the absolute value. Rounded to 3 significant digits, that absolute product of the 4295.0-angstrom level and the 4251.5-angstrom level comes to 485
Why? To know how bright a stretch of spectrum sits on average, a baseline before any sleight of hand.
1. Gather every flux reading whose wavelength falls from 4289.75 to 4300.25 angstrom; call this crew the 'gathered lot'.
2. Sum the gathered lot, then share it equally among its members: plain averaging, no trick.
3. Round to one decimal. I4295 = 20.2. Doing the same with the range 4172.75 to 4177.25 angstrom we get 21.0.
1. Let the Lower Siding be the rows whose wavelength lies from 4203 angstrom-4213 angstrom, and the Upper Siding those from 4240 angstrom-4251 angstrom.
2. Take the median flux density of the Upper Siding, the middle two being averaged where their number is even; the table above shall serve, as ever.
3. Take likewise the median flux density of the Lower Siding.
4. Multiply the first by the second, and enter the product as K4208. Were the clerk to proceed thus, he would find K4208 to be 475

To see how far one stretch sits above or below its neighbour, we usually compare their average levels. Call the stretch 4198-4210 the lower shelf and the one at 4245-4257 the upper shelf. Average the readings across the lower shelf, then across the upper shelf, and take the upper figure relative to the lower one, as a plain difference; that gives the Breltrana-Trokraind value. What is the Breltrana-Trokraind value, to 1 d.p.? 1.0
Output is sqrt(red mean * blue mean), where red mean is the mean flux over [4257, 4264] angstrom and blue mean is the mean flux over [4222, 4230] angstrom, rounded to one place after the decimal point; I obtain 20.9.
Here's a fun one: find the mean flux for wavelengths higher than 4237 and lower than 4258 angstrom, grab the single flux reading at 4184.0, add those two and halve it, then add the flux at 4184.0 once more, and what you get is 38.5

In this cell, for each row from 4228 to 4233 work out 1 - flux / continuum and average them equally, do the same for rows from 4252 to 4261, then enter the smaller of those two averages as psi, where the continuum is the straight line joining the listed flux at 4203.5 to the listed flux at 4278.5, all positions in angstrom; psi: -0.071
